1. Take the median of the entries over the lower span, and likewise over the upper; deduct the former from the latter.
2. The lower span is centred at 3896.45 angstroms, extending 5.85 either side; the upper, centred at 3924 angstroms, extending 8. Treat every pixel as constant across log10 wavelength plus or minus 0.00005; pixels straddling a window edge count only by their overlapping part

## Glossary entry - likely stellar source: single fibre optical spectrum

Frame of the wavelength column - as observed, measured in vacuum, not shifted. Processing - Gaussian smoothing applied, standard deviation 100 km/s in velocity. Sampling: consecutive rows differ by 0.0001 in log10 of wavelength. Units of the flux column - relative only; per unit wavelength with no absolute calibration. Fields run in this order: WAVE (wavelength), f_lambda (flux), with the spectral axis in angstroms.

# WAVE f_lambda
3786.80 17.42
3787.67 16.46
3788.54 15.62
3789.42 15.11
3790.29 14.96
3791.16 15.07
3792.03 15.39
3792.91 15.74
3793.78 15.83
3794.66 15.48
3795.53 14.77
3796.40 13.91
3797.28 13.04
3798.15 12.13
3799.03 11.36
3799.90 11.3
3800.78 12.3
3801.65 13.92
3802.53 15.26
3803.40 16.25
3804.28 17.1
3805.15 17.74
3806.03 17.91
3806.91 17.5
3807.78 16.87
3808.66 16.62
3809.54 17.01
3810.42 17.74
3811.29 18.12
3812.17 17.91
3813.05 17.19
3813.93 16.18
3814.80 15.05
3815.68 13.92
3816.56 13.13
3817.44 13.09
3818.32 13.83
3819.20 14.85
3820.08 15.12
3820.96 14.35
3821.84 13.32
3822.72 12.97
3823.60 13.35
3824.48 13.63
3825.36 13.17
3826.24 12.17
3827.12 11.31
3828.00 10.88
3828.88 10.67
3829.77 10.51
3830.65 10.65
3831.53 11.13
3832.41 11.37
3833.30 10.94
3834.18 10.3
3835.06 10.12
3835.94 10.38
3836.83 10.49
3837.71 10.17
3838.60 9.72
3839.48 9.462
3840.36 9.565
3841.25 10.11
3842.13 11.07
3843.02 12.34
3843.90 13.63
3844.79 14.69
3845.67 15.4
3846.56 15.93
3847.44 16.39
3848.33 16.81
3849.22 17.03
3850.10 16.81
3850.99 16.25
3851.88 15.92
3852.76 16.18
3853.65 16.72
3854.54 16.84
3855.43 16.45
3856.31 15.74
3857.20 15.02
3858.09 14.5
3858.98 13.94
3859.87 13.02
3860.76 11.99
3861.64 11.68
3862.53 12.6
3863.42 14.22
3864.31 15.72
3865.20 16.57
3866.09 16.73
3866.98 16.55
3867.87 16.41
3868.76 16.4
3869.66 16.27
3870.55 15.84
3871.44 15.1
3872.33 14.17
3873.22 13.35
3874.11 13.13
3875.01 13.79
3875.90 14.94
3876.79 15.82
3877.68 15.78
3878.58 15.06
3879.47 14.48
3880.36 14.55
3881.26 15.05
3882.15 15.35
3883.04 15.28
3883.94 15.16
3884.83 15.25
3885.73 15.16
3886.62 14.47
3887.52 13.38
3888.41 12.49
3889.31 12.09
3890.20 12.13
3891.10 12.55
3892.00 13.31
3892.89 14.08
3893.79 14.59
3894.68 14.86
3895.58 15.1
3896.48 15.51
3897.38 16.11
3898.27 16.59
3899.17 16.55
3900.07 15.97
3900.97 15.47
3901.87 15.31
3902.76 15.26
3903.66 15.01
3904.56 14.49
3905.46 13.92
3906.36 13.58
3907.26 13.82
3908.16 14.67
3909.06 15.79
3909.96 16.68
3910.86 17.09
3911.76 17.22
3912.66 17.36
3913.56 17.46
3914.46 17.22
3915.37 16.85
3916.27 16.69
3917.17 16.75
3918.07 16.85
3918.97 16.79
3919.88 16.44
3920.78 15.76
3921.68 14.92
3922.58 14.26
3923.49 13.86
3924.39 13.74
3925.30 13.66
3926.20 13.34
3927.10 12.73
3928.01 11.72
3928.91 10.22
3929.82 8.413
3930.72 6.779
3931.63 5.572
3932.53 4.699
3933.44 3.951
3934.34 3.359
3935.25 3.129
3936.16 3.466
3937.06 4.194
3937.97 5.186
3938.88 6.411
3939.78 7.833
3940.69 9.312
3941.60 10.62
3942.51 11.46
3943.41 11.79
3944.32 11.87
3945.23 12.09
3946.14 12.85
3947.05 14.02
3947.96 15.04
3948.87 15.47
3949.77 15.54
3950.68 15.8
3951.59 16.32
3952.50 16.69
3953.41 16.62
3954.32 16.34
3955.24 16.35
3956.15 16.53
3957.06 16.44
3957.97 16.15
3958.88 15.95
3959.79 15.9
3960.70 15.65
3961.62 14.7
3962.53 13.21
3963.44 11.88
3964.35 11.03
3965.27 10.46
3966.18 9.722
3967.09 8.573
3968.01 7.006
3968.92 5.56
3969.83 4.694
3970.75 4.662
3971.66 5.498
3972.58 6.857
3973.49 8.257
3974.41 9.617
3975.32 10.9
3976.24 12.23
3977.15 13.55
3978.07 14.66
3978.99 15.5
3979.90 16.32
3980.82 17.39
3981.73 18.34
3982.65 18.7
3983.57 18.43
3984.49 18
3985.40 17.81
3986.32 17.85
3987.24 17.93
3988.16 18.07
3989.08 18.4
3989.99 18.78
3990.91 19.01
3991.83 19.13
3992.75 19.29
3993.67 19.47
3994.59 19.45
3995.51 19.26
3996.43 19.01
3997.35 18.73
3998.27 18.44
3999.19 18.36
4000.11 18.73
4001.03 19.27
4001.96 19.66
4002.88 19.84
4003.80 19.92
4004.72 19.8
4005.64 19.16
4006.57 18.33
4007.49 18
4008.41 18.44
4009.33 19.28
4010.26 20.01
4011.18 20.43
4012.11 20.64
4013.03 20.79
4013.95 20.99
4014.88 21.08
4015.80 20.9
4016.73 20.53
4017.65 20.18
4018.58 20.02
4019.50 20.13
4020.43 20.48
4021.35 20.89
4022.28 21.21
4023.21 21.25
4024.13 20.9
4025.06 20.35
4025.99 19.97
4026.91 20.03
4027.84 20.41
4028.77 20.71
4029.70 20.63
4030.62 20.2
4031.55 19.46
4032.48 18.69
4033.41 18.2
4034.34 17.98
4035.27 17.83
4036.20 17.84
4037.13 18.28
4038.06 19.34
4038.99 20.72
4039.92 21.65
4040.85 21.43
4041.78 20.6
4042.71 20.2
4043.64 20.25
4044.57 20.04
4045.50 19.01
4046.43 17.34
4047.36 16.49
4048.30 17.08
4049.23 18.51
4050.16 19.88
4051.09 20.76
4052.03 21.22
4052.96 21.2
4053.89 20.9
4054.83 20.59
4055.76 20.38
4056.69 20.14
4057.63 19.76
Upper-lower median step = -2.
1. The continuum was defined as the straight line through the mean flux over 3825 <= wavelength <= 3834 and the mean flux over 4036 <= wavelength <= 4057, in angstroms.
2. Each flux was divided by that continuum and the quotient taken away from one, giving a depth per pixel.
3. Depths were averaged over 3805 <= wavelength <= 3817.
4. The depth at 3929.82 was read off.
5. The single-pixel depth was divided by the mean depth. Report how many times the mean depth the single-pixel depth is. -0.8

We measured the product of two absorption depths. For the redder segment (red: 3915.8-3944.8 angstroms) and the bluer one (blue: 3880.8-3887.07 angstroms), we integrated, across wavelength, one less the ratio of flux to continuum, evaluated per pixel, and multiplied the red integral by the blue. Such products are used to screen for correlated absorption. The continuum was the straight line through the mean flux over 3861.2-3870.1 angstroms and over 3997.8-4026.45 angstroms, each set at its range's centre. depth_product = 3.5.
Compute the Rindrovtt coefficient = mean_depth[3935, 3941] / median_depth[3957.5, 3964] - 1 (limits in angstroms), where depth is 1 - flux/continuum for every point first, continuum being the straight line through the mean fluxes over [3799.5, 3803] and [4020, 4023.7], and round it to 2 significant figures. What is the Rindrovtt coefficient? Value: 3.1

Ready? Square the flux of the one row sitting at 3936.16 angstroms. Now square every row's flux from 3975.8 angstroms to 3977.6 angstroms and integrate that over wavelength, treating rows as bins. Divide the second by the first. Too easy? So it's 25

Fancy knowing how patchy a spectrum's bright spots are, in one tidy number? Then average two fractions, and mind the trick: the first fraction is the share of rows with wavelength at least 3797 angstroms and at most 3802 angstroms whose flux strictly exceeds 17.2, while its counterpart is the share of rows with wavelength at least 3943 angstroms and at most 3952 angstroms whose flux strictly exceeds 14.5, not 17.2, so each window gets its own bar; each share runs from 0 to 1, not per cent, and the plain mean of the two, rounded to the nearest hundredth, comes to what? 0.25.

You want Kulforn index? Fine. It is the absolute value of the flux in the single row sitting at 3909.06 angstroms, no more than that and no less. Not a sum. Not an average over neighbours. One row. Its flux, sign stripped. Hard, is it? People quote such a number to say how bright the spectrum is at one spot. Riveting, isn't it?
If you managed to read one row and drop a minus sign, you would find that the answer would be 15.8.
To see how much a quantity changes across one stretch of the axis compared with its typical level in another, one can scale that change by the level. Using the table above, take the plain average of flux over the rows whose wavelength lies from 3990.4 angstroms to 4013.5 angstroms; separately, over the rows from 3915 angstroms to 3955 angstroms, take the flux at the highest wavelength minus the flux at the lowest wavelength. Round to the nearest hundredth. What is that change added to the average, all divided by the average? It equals 0.97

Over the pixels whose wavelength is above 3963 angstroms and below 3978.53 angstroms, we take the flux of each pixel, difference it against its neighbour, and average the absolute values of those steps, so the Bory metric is 1.1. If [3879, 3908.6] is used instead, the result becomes 0.4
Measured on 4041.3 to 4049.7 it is 0.8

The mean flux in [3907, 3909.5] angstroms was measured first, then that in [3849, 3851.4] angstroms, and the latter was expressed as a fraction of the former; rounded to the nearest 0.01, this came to 1.13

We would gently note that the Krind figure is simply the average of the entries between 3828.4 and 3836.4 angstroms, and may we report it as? 11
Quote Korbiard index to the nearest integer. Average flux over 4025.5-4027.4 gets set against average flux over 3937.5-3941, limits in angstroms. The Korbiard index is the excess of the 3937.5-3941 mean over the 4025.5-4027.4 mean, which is -13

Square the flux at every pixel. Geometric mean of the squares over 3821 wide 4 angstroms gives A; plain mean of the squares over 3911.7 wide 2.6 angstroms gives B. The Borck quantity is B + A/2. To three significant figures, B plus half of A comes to 396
